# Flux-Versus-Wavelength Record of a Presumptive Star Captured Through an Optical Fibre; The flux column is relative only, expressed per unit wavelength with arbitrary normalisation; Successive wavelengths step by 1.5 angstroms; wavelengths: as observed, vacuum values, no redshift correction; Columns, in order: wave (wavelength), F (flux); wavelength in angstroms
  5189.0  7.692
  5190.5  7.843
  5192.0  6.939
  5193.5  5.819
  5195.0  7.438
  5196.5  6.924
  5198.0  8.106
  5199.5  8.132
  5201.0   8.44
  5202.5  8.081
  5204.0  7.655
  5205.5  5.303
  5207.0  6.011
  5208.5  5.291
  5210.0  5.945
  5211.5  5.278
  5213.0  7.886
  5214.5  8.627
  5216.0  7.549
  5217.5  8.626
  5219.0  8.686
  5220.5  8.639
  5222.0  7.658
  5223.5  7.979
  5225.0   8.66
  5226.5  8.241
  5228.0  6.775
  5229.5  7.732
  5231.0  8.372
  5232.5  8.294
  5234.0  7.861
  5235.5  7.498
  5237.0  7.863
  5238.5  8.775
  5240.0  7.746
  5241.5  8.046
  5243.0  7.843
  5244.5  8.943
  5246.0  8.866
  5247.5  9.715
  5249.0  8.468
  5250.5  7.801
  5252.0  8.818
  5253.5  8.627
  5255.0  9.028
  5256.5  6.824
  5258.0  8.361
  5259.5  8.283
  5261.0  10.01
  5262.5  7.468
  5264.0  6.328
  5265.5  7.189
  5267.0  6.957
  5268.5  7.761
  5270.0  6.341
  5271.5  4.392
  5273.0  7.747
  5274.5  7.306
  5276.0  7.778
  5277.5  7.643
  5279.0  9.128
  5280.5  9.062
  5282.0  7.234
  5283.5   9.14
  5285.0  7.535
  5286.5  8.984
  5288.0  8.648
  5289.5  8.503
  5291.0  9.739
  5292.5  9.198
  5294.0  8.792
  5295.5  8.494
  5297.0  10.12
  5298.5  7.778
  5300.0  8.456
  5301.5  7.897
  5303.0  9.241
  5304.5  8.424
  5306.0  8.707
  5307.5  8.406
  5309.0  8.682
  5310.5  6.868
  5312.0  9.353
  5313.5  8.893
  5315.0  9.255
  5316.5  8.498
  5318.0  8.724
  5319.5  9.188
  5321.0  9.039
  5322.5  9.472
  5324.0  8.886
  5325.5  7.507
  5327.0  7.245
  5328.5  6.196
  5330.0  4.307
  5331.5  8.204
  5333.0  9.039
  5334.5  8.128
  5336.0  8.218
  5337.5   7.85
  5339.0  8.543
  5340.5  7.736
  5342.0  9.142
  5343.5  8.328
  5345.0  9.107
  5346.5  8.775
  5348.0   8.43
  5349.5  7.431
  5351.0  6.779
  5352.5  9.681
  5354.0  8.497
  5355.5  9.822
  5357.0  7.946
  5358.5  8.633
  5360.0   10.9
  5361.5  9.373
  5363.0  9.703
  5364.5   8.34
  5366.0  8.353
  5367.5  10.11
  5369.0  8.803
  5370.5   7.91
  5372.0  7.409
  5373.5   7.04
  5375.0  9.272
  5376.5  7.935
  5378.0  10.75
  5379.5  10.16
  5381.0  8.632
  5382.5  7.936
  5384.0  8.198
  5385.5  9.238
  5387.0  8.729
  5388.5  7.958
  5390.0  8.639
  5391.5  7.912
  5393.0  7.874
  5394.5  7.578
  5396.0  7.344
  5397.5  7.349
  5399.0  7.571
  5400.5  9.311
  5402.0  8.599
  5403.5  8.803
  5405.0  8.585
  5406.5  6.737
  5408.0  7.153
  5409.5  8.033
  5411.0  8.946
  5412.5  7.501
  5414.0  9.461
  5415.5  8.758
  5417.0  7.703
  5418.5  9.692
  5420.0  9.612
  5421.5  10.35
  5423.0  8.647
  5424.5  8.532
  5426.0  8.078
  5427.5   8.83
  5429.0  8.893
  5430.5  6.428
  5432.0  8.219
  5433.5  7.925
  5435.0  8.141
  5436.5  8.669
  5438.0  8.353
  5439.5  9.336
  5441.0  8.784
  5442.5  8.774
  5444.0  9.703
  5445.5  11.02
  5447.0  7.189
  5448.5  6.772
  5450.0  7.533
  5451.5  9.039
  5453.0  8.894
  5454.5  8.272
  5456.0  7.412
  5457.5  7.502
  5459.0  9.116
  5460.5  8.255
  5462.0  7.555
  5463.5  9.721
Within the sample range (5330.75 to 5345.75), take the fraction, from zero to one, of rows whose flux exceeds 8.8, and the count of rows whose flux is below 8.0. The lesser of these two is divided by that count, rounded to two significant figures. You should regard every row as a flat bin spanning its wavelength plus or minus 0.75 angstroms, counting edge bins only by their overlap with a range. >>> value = 0.15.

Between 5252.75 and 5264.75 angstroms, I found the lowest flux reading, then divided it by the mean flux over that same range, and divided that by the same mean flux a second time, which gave 0.096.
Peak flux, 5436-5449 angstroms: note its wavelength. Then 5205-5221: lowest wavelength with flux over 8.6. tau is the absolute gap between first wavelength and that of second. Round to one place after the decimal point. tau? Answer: 231.0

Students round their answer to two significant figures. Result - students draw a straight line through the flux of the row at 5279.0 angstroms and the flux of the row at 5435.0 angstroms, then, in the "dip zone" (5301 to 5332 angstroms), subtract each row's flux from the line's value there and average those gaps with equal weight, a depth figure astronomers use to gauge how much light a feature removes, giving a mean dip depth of 0.65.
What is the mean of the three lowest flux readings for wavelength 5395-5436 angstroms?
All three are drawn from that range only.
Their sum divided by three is 6.8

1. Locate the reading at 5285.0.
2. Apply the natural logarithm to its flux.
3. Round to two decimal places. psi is 2.02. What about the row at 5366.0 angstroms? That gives 2.12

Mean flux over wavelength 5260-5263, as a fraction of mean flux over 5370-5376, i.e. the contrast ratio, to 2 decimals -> 1.11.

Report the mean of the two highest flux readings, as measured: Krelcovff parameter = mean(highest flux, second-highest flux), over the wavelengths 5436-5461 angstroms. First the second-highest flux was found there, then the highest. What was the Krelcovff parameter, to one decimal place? 10.4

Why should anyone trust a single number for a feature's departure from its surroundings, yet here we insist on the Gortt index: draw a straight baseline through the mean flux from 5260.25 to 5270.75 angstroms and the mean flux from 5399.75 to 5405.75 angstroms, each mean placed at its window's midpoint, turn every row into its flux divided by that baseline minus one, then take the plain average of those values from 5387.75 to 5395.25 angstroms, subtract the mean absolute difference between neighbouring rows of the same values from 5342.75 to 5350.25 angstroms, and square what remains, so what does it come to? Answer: 0.025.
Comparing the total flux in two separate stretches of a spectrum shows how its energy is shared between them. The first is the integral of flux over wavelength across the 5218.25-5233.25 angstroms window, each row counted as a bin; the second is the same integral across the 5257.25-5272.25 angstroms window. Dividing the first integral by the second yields 1.11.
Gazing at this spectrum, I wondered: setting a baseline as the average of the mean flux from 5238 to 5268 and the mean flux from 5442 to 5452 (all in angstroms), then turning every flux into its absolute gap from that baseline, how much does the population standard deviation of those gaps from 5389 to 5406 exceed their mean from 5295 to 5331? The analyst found -0.5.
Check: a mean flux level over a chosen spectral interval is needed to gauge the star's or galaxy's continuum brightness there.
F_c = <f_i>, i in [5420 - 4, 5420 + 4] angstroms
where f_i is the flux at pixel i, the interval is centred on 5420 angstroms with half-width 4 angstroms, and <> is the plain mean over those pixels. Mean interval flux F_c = 9.2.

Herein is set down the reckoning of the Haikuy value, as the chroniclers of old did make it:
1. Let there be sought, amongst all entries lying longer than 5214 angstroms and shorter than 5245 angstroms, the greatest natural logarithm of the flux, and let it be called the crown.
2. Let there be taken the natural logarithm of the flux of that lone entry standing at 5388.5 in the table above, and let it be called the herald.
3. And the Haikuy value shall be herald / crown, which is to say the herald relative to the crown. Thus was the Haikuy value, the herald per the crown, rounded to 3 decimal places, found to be 0.947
